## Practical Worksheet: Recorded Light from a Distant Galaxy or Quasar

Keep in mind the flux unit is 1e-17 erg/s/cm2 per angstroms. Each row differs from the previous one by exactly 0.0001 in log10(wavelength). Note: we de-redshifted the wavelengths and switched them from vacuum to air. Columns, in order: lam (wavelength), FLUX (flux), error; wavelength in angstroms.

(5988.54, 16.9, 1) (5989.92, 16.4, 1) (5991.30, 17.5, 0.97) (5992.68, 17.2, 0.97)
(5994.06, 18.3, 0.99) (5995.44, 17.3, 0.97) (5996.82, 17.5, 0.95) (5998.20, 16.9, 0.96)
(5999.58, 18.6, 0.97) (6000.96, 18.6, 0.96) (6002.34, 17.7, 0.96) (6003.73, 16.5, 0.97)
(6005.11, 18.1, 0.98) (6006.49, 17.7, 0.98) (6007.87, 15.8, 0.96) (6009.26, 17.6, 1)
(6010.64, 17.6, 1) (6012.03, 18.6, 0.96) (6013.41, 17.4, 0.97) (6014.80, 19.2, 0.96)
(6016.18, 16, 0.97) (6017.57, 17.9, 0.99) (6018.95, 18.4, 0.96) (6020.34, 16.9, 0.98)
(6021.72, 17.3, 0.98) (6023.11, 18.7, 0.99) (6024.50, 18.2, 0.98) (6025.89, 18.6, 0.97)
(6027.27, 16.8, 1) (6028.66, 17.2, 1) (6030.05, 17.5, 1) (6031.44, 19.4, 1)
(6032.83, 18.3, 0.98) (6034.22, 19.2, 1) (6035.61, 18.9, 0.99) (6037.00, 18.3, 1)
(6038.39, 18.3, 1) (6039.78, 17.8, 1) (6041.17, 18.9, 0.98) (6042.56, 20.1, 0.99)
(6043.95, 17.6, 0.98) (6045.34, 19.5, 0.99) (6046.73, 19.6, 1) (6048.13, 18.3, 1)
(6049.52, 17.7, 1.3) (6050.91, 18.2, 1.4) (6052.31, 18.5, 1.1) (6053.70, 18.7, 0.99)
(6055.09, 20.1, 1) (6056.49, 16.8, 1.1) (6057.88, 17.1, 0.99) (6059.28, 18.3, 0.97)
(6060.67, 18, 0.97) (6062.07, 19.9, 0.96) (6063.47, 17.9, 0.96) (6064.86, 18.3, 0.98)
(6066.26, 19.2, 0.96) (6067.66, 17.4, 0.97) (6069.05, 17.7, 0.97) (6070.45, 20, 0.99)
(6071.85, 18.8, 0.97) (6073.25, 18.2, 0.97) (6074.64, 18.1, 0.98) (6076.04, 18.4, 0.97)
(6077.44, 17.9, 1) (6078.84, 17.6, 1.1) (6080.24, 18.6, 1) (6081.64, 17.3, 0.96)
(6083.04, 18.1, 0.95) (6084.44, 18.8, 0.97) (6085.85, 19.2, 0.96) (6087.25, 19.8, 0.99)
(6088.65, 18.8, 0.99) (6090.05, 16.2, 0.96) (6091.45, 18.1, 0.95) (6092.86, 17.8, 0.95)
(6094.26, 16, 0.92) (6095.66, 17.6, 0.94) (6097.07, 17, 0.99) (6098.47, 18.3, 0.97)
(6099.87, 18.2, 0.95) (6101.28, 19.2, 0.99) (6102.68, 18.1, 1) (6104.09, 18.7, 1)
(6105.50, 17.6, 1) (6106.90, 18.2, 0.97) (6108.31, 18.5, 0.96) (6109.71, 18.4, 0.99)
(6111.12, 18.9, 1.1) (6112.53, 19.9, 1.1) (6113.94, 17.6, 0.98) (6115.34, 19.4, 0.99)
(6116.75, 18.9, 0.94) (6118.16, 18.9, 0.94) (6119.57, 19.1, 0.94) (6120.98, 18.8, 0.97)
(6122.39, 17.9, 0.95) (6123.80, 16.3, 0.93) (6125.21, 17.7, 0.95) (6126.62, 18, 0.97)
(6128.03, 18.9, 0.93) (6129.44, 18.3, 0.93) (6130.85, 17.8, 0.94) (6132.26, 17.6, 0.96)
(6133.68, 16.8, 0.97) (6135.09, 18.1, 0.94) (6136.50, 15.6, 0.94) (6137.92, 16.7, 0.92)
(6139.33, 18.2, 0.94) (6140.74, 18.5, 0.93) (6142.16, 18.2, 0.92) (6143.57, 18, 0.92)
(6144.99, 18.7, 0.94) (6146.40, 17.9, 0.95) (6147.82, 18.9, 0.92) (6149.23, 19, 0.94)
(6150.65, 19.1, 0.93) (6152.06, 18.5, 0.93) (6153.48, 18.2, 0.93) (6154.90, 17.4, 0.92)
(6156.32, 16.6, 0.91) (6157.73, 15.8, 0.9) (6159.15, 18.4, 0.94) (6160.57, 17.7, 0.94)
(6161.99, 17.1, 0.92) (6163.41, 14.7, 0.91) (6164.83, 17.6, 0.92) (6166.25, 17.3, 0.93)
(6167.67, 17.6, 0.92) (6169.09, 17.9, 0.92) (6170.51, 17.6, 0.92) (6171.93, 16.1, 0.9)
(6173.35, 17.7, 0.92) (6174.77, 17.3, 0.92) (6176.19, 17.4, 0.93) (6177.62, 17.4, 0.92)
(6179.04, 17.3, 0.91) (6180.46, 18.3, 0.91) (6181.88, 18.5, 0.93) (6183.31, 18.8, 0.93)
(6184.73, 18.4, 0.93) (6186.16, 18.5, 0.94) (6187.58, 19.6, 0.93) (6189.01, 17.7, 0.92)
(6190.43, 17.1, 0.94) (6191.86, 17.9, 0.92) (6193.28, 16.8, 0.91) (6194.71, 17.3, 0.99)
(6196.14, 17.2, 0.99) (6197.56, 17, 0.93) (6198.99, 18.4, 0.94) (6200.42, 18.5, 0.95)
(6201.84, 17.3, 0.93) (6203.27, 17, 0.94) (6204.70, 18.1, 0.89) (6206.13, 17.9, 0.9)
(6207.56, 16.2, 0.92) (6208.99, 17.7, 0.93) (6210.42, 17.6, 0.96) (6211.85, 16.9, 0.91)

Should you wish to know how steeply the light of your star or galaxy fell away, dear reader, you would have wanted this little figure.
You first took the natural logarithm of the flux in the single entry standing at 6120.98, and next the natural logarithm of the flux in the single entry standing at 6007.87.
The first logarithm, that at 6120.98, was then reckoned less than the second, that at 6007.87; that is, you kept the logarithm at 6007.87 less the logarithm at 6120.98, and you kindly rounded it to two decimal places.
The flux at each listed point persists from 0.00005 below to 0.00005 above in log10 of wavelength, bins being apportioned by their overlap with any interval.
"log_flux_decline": -0.17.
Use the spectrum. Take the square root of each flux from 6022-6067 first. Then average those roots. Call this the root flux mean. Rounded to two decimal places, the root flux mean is 4.29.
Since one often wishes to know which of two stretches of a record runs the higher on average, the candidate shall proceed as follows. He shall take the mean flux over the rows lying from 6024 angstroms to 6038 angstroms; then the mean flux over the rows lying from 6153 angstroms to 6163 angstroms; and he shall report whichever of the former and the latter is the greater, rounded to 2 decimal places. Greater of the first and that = 18.24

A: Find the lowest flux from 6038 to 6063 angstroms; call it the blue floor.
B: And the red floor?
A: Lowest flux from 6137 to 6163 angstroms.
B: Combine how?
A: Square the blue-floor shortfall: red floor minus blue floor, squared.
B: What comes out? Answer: 1.00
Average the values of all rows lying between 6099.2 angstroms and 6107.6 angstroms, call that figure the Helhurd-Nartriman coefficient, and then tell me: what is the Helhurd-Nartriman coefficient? 18.3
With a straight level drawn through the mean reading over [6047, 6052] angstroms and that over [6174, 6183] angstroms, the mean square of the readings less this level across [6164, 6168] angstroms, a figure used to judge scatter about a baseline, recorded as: 0.1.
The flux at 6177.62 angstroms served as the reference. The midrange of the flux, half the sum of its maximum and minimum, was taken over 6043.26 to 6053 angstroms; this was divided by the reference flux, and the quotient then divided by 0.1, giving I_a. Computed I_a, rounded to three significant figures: 10.7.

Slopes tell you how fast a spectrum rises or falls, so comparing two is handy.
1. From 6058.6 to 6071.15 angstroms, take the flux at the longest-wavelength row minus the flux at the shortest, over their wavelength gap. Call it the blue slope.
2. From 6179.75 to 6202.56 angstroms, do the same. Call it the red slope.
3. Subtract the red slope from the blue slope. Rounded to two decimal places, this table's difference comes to 0.20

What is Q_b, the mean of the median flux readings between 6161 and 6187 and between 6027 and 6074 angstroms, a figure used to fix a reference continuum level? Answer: 17.95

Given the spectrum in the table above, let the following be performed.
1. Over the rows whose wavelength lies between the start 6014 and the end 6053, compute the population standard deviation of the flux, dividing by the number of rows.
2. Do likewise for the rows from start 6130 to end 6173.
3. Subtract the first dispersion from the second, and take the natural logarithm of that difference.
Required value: -2.23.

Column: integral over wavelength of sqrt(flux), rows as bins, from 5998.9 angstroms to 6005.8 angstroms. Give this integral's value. 29.2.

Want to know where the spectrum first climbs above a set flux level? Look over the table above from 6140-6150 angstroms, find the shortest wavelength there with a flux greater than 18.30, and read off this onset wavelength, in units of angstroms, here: 6140.74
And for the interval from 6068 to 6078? 6070.45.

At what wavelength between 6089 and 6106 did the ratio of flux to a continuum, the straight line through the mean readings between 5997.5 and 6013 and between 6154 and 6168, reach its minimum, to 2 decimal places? 6094.26 angstroms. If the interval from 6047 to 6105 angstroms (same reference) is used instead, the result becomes 6094.26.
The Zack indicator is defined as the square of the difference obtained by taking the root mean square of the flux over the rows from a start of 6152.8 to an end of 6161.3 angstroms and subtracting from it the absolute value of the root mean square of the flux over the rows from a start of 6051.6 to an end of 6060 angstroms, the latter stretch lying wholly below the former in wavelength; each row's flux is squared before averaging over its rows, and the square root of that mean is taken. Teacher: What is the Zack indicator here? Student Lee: 0.83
